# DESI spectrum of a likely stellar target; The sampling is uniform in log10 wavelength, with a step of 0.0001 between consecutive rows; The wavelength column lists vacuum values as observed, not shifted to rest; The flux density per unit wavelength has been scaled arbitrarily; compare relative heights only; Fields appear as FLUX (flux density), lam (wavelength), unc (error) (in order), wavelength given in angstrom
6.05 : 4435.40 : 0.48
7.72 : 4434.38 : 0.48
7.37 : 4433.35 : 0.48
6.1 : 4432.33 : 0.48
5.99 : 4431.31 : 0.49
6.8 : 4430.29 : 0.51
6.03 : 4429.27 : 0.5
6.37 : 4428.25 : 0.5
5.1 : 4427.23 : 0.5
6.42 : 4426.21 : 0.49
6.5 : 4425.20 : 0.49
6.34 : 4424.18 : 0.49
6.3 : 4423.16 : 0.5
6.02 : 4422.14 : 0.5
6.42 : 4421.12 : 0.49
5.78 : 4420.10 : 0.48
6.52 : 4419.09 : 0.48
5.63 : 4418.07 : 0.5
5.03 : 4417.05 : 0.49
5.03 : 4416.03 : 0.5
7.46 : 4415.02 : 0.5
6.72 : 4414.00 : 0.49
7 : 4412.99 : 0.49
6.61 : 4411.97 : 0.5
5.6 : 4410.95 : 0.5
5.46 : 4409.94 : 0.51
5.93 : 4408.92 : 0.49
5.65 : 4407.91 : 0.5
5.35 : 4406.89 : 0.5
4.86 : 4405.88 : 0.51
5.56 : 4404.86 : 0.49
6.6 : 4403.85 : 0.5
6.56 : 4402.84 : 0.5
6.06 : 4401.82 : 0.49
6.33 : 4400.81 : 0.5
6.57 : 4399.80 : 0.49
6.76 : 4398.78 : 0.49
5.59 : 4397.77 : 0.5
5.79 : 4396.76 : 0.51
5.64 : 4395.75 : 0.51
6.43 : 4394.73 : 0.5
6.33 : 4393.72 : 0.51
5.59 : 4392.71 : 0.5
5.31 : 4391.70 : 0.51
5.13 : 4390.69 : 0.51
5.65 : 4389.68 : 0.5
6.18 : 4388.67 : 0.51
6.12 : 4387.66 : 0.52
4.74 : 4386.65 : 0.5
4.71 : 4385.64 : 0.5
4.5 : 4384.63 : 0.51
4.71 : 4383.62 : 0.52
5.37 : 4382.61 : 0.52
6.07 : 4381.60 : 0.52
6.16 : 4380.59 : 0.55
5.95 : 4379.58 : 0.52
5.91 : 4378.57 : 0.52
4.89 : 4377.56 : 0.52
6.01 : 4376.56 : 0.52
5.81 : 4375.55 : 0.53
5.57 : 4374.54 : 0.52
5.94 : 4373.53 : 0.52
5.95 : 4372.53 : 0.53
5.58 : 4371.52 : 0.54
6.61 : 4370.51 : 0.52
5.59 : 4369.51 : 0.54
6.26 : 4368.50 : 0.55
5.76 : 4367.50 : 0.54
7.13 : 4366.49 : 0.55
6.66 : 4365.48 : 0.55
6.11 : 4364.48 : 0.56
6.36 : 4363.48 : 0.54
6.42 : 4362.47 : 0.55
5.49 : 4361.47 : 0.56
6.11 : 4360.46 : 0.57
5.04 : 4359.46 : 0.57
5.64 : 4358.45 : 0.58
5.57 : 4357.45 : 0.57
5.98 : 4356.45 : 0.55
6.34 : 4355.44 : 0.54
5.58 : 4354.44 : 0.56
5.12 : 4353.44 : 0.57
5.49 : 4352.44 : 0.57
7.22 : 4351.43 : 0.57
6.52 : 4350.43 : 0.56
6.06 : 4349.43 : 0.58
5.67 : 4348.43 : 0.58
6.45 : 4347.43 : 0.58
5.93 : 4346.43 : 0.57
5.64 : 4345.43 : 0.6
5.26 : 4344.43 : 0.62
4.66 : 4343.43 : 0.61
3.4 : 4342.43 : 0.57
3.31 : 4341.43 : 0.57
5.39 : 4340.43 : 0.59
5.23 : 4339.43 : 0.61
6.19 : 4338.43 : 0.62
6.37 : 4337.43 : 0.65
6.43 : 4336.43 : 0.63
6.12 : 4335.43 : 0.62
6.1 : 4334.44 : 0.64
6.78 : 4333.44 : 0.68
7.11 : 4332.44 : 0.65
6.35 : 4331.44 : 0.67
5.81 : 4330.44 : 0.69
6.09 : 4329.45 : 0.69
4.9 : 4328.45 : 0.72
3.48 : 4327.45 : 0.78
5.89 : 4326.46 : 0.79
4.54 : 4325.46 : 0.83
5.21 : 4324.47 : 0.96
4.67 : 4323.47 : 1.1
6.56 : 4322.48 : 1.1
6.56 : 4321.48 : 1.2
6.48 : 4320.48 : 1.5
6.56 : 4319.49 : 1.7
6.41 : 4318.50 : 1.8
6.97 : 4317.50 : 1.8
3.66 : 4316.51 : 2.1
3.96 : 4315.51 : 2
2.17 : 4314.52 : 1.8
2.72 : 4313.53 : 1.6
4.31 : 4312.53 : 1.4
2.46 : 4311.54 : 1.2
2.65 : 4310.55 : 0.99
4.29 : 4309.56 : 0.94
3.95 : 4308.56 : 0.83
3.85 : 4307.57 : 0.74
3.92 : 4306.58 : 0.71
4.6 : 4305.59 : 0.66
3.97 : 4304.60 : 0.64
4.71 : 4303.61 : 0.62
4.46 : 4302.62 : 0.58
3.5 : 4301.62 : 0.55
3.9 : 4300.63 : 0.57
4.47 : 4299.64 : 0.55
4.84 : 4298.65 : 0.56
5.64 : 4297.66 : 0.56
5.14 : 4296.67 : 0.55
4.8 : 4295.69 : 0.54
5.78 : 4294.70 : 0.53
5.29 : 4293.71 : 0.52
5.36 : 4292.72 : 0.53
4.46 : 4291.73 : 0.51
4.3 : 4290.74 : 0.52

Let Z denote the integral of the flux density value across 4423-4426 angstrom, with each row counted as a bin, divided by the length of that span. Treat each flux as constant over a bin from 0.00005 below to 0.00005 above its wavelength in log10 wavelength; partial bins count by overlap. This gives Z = 6.41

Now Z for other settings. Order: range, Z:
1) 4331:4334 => 6.73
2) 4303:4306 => 4.43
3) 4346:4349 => 6.03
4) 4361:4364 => 6.10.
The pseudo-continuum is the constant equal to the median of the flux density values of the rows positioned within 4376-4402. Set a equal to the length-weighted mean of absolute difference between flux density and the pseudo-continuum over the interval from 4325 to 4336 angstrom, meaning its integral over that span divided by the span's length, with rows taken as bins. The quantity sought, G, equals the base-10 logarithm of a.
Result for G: -0.13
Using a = 0.7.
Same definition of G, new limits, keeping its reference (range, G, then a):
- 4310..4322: 0.28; 1.9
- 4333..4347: -0.10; 0.8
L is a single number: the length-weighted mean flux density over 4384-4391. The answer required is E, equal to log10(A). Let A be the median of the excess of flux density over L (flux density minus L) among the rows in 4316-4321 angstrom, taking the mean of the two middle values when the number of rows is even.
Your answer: 0.1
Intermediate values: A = 1.19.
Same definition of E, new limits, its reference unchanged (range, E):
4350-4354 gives -0.1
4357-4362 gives -0.5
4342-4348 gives -0.8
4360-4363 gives -0.1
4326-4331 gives -0.3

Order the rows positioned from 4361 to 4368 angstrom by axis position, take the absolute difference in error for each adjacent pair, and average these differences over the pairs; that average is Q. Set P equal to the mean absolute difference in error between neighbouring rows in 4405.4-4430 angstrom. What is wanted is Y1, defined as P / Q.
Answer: 0.7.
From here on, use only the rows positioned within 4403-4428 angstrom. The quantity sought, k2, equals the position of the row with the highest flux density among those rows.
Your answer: 4415.02 angstrom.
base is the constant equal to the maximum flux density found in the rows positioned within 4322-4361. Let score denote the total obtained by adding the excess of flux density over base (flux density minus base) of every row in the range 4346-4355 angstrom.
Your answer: -11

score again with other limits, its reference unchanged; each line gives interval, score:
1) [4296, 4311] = -44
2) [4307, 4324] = -45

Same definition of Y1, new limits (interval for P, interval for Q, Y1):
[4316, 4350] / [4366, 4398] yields 5.7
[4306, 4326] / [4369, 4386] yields 14.0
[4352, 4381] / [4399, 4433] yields 1.3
